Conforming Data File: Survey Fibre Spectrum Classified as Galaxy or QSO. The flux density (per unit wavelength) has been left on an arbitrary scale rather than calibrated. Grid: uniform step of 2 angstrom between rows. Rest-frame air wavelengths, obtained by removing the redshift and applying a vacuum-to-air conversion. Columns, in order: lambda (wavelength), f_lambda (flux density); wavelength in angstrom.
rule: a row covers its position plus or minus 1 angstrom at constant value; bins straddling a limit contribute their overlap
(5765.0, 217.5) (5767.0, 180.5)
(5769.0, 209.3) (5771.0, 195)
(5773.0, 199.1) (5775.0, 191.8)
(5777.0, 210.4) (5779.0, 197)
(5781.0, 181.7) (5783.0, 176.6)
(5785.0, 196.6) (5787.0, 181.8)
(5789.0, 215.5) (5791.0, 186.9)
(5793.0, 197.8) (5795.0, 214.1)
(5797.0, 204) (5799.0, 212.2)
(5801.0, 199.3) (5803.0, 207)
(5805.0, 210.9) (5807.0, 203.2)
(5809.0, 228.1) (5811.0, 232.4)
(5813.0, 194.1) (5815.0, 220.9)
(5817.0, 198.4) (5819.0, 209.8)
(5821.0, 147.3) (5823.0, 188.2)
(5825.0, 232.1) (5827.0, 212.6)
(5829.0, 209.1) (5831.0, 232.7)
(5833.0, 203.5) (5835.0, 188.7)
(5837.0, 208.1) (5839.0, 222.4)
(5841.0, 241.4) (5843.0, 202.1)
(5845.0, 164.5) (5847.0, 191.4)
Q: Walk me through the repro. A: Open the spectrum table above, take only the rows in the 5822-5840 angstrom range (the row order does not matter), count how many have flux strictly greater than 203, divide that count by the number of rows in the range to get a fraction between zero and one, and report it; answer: 0.78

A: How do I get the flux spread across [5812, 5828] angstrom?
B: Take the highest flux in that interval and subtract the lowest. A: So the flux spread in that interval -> 85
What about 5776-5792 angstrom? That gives 39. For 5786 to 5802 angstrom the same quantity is 34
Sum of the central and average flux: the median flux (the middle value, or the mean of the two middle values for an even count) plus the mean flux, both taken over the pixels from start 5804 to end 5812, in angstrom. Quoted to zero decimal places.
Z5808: 438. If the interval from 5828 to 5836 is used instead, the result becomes 415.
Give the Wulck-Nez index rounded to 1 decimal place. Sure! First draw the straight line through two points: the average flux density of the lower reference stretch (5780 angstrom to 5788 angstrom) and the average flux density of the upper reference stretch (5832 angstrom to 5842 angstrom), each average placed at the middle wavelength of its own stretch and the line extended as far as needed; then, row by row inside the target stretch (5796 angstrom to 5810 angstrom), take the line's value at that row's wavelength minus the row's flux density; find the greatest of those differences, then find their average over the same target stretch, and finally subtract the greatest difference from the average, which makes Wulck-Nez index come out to -8.9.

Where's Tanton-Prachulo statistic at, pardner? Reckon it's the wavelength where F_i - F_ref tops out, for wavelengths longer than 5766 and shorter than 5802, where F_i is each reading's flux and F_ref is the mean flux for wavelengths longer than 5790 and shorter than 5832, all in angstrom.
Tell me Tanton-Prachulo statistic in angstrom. 5789.0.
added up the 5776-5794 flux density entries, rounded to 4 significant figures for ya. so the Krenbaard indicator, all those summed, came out 1744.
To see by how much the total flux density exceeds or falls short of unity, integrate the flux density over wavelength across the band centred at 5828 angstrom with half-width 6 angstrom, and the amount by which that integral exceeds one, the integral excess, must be 2555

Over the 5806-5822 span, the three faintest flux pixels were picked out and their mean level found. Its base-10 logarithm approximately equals 2.26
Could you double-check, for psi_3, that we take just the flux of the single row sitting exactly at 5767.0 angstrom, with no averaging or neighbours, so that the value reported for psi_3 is 180.5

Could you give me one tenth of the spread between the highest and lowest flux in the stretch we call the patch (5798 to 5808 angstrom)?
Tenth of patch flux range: 1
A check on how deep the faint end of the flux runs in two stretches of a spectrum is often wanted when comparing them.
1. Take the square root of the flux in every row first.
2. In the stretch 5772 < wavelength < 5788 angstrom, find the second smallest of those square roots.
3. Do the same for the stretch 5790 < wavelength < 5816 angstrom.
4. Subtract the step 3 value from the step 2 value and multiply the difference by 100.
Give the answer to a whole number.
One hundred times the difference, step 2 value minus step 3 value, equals -45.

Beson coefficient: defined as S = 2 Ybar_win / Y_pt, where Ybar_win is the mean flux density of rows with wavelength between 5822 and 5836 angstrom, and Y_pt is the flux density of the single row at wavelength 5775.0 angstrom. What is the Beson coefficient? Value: 2.19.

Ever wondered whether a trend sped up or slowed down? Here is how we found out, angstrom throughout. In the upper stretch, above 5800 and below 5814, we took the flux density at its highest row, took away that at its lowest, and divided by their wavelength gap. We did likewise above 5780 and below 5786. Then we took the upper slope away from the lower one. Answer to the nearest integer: 4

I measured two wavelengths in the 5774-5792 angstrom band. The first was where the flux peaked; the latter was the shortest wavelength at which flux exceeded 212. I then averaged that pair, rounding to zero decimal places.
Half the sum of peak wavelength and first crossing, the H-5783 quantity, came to 5789 angstrom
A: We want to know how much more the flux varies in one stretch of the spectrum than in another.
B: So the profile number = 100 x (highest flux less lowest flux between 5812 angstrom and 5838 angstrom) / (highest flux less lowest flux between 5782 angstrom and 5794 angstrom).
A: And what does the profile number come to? 220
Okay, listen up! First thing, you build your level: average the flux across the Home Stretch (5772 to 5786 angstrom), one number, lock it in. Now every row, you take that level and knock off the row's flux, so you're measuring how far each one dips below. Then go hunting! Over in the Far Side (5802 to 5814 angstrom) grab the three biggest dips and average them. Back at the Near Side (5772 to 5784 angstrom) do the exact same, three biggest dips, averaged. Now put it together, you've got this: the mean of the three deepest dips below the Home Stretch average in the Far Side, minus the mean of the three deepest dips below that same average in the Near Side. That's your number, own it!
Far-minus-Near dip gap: -18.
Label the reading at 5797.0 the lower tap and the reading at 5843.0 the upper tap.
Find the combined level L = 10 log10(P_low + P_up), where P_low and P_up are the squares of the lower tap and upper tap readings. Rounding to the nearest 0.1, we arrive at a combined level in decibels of 49.2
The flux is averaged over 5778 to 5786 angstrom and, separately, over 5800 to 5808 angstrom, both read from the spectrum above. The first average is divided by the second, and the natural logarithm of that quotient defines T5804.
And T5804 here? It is -0.087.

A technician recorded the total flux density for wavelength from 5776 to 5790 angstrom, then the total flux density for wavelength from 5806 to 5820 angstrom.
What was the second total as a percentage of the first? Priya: 109.4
